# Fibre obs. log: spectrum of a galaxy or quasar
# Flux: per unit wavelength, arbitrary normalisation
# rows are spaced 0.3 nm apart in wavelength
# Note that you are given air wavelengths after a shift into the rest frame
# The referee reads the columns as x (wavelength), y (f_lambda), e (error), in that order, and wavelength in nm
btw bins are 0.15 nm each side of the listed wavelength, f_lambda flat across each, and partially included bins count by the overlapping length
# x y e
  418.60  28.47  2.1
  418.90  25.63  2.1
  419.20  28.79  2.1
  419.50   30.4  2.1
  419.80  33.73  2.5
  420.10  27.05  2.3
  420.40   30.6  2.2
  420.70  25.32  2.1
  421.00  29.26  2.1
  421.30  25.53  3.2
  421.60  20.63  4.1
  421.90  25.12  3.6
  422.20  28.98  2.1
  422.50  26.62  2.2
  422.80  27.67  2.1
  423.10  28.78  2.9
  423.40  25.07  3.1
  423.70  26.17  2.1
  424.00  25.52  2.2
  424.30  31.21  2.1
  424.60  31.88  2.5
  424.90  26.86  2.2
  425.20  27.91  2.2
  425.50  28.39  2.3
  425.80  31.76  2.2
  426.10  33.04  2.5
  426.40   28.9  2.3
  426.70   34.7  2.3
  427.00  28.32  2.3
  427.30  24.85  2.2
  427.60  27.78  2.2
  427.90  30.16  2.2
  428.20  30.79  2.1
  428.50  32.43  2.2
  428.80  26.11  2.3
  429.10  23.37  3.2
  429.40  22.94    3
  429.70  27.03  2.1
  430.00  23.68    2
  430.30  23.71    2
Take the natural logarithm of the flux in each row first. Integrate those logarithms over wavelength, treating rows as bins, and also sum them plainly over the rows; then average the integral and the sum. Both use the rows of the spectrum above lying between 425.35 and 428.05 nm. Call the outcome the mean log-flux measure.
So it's 19.82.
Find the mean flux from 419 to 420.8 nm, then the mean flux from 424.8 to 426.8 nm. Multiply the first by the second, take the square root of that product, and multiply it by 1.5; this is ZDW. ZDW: 44.6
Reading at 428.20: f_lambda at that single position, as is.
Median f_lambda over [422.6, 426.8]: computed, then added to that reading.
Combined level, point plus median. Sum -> 59.4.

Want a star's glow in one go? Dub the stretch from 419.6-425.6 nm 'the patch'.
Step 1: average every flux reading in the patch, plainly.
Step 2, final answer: 27.6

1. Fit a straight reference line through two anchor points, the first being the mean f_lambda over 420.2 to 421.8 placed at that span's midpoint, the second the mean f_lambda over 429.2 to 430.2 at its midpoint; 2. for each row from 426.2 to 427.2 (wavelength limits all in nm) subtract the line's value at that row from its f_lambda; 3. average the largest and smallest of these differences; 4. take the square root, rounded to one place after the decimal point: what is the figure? 2.5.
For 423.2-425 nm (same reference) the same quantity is 1.7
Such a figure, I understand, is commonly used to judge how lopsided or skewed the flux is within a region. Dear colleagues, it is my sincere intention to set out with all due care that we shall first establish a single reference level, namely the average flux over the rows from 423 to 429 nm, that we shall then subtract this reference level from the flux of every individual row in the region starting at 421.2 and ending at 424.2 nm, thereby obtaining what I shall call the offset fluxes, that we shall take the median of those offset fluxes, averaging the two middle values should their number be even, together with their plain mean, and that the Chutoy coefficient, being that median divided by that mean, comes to 1.1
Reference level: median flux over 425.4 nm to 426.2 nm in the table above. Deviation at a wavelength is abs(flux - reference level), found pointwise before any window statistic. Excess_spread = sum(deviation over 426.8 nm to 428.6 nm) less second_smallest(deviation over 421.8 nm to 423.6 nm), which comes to 15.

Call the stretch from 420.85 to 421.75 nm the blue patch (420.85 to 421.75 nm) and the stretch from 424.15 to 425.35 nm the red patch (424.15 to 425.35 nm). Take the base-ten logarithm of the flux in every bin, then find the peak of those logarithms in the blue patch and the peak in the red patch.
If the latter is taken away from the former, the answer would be -0.04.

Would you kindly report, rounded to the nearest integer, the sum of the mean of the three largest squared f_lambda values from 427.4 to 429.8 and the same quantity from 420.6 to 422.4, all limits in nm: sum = 1752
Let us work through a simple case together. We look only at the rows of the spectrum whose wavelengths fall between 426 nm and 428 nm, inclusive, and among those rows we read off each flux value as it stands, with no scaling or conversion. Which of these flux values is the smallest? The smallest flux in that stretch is 24.85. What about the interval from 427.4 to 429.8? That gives 22.94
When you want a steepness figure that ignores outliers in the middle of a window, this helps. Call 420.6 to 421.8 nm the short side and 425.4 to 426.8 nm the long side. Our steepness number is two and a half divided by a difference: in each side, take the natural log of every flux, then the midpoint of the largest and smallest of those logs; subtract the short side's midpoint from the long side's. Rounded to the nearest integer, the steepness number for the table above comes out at 10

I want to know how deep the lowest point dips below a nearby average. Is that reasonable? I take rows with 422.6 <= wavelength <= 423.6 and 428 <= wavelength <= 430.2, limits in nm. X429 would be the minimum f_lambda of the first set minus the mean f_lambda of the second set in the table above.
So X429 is -1.6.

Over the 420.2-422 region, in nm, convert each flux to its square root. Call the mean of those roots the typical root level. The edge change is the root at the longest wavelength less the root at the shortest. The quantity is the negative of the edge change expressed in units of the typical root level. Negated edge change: 0.10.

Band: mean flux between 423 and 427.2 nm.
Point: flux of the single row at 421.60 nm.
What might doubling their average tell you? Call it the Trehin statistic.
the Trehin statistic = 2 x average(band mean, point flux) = 49.8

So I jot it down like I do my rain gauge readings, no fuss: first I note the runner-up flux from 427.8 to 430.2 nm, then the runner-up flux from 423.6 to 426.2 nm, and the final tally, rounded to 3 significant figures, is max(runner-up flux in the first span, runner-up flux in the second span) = 31.9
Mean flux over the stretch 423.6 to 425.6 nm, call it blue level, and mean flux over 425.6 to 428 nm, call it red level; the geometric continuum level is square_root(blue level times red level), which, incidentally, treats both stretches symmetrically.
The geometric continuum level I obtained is 29.1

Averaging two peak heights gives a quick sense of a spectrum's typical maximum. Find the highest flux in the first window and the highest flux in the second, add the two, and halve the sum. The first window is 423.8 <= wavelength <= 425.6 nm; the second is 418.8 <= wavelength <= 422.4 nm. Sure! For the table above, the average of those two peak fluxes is 32.8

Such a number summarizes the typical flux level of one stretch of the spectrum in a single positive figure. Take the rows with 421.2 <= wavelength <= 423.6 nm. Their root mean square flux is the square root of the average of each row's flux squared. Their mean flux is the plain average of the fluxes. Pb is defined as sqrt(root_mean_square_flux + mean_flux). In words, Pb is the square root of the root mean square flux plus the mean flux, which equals 7.23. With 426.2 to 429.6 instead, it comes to 7.53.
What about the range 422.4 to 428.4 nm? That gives 7.60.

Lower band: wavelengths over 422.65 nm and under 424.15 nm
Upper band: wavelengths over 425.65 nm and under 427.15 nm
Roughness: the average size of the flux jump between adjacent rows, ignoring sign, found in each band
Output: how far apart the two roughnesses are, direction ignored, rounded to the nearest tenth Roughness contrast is 2.8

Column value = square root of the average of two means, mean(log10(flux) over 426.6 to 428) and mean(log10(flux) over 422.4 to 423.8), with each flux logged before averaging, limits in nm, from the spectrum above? 1.202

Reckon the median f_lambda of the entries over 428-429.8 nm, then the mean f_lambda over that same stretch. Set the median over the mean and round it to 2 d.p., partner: 0.98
